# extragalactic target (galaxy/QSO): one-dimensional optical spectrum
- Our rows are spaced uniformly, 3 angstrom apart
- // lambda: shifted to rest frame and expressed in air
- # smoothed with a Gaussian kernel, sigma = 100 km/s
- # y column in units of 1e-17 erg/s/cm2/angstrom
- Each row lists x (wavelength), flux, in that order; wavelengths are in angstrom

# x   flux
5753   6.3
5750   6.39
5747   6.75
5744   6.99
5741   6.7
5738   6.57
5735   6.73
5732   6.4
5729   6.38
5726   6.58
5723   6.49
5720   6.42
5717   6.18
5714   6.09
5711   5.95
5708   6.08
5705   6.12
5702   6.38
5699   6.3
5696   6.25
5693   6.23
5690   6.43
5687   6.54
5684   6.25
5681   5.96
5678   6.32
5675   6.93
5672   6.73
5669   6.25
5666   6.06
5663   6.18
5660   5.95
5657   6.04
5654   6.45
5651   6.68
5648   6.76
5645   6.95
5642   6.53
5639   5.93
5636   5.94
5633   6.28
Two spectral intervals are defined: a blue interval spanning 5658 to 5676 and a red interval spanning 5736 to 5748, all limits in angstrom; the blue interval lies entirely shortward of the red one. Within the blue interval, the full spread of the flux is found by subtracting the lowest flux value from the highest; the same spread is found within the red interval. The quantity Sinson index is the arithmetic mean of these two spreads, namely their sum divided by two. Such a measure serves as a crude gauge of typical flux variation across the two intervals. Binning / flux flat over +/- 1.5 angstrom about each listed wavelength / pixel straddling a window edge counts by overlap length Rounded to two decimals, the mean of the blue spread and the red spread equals 0.70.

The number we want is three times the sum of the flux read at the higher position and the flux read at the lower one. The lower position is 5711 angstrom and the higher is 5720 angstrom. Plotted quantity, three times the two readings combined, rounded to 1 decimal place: 37.1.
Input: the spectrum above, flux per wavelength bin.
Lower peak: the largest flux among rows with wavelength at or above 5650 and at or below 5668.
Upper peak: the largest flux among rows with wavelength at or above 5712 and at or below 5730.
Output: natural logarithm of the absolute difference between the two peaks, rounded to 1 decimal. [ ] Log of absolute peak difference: -2.3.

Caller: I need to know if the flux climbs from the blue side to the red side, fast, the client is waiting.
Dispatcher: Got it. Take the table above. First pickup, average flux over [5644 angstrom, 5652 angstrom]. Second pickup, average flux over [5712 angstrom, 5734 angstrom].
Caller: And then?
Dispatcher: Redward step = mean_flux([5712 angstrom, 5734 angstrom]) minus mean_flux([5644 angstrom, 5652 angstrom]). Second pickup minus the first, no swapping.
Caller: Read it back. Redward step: -0.4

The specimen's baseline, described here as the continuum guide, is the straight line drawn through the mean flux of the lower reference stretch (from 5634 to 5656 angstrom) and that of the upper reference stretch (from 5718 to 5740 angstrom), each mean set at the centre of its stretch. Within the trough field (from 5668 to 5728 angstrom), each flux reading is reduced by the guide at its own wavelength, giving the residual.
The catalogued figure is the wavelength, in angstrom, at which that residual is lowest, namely 5711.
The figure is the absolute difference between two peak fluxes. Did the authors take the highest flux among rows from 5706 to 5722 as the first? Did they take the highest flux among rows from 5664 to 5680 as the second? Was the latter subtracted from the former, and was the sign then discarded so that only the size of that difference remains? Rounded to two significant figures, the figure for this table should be 0.51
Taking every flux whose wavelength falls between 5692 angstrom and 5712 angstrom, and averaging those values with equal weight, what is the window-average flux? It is 6.19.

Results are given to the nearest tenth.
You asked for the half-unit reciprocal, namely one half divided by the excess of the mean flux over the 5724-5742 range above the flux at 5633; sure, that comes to 1.8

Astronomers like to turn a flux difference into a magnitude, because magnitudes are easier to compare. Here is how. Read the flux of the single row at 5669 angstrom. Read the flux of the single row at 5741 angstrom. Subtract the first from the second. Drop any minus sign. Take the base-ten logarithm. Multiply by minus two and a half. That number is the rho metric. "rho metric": 0.9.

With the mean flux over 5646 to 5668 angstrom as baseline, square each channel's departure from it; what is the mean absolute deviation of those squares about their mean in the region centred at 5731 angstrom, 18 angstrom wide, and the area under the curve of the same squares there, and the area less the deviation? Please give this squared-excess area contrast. 1.1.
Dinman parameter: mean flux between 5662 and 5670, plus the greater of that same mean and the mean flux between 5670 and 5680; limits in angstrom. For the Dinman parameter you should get 12.8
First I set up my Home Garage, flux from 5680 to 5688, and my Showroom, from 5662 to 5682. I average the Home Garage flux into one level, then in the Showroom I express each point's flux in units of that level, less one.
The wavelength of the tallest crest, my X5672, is 5675 angstrom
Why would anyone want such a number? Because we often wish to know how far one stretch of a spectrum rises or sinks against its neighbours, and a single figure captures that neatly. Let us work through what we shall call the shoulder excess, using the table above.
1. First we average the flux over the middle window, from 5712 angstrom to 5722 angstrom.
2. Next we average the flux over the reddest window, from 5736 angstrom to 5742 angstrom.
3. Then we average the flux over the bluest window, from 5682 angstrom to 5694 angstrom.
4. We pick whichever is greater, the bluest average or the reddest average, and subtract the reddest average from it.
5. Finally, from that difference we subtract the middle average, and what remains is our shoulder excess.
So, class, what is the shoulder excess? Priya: -6.23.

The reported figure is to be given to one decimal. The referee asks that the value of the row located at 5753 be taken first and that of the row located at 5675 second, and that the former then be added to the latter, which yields 13.2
